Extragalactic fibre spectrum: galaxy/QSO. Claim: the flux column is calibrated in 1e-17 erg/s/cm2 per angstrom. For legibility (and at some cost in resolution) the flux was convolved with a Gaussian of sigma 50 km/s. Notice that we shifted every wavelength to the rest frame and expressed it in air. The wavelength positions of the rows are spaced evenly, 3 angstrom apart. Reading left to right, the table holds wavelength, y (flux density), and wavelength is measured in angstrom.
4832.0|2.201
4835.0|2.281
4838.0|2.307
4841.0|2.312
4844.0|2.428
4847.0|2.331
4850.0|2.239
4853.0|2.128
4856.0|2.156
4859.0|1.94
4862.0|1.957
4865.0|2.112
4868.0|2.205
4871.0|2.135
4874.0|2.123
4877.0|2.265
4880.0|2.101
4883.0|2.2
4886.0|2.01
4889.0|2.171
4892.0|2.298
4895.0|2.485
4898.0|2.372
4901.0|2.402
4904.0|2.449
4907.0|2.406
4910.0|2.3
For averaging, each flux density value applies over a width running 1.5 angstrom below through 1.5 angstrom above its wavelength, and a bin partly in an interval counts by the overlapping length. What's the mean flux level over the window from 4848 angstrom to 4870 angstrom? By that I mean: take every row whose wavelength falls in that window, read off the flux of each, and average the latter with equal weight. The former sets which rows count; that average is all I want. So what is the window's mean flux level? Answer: 2.11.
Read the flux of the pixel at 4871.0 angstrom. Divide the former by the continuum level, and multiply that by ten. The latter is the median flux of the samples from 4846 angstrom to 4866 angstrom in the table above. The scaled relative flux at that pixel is 10.0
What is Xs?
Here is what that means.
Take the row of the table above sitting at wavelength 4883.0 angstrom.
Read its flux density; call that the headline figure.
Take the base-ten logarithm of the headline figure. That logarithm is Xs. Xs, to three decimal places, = 0.342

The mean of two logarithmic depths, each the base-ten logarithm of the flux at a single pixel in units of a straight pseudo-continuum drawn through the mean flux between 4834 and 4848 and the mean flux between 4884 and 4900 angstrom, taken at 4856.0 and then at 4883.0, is -0.023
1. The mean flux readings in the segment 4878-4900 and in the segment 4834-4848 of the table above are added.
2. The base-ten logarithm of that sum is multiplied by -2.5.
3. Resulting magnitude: -1.65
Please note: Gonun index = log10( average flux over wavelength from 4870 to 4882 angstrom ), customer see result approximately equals 0.334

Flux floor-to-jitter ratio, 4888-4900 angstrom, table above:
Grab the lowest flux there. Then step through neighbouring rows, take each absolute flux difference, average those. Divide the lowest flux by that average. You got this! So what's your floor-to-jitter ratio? 15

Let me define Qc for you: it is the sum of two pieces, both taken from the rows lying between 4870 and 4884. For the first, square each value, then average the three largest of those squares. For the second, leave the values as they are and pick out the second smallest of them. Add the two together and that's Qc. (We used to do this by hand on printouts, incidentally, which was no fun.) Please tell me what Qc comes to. 6.97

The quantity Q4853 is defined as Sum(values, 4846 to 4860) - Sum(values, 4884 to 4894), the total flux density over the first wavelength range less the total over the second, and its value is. 4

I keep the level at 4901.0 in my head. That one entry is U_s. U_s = 2.402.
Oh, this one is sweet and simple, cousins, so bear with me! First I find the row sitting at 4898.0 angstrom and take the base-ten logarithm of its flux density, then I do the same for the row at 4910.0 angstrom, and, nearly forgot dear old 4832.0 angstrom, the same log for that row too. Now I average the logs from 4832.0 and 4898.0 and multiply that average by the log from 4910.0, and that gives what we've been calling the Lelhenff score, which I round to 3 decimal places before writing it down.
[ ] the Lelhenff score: 0.130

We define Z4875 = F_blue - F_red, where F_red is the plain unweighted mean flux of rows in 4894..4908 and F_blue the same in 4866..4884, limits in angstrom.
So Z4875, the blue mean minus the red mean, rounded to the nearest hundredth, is -0.25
